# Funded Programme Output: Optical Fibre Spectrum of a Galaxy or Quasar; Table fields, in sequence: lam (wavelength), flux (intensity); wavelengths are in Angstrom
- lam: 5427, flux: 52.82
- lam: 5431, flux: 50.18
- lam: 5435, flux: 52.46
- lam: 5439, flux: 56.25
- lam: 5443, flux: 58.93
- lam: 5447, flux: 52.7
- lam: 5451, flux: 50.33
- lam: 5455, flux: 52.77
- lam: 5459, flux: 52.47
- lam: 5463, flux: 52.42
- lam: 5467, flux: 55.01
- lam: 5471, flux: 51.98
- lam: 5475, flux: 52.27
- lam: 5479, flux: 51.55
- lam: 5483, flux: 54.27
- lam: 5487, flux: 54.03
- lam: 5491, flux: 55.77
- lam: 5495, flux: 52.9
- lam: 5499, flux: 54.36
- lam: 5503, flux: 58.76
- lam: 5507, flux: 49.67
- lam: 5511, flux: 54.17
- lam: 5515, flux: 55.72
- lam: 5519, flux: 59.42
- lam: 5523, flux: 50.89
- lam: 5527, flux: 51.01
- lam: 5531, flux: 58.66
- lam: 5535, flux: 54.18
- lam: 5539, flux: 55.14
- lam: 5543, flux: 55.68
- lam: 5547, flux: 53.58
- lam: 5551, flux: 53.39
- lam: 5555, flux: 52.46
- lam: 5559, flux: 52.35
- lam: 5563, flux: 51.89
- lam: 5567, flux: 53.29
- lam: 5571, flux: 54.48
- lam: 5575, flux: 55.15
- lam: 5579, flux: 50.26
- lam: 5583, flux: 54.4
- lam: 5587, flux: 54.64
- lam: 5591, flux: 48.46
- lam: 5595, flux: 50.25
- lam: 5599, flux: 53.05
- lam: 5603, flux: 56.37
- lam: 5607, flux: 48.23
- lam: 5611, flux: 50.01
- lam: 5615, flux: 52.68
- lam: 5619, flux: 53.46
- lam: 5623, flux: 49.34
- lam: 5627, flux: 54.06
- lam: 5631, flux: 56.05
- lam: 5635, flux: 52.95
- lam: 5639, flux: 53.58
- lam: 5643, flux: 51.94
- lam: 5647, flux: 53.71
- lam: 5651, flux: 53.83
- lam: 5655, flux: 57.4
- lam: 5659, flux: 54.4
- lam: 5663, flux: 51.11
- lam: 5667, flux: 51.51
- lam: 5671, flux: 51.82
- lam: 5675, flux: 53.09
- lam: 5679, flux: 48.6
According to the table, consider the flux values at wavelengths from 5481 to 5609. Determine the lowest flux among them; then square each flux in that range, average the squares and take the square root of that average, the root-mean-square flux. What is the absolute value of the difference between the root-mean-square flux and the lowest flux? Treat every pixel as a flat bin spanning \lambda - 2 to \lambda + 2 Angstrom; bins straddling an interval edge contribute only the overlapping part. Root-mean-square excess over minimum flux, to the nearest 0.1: 5.5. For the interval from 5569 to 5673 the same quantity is 4.6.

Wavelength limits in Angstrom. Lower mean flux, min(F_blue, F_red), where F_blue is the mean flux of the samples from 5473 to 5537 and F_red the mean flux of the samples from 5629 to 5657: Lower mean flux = 54.2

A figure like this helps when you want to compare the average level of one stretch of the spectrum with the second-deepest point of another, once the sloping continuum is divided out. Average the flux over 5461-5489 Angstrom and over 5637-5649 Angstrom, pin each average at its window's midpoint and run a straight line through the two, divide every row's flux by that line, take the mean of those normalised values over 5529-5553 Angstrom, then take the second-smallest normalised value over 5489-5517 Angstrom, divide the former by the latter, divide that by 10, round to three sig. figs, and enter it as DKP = 0.104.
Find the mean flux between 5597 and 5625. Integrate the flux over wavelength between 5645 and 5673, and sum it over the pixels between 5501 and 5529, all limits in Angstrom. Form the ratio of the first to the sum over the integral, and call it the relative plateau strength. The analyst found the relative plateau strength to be 204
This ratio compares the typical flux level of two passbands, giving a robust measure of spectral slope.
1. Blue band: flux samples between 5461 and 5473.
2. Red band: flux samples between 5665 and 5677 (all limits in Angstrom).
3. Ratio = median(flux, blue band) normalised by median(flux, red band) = 1.01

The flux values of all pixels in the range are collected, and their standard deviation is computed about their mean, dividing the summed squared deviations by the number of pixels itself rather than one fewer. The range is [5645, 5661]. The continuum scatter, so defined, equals 1.5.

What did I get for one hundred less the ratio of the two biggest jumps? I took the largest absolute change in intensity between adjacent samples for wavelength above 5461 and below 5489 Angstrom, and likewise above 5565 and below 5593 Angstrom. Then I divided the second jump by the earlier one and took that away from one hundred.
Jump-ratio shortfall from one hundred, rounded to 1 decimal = 98.0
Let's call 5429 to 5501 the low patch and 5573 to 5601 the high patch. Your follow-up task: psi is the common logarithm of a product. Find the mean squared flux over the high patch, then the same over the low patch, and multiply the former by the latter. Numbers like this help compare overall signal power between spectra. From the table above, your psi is 6.89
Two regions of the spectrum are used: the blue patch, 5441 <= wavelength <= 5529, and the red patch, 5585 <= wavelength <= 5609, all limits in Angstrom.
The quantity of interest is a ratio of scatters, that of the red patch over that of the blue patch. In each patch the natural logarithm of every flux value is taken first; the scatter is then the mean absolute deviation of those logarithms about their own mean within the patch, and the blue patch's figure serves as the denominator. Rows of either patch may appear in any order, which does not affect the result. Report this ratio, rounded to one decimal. 1.4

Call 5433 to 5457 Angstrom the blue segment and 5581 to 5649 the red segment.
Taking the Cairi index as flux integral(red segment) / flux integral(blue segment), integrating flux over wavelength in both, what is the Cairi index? 2.8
